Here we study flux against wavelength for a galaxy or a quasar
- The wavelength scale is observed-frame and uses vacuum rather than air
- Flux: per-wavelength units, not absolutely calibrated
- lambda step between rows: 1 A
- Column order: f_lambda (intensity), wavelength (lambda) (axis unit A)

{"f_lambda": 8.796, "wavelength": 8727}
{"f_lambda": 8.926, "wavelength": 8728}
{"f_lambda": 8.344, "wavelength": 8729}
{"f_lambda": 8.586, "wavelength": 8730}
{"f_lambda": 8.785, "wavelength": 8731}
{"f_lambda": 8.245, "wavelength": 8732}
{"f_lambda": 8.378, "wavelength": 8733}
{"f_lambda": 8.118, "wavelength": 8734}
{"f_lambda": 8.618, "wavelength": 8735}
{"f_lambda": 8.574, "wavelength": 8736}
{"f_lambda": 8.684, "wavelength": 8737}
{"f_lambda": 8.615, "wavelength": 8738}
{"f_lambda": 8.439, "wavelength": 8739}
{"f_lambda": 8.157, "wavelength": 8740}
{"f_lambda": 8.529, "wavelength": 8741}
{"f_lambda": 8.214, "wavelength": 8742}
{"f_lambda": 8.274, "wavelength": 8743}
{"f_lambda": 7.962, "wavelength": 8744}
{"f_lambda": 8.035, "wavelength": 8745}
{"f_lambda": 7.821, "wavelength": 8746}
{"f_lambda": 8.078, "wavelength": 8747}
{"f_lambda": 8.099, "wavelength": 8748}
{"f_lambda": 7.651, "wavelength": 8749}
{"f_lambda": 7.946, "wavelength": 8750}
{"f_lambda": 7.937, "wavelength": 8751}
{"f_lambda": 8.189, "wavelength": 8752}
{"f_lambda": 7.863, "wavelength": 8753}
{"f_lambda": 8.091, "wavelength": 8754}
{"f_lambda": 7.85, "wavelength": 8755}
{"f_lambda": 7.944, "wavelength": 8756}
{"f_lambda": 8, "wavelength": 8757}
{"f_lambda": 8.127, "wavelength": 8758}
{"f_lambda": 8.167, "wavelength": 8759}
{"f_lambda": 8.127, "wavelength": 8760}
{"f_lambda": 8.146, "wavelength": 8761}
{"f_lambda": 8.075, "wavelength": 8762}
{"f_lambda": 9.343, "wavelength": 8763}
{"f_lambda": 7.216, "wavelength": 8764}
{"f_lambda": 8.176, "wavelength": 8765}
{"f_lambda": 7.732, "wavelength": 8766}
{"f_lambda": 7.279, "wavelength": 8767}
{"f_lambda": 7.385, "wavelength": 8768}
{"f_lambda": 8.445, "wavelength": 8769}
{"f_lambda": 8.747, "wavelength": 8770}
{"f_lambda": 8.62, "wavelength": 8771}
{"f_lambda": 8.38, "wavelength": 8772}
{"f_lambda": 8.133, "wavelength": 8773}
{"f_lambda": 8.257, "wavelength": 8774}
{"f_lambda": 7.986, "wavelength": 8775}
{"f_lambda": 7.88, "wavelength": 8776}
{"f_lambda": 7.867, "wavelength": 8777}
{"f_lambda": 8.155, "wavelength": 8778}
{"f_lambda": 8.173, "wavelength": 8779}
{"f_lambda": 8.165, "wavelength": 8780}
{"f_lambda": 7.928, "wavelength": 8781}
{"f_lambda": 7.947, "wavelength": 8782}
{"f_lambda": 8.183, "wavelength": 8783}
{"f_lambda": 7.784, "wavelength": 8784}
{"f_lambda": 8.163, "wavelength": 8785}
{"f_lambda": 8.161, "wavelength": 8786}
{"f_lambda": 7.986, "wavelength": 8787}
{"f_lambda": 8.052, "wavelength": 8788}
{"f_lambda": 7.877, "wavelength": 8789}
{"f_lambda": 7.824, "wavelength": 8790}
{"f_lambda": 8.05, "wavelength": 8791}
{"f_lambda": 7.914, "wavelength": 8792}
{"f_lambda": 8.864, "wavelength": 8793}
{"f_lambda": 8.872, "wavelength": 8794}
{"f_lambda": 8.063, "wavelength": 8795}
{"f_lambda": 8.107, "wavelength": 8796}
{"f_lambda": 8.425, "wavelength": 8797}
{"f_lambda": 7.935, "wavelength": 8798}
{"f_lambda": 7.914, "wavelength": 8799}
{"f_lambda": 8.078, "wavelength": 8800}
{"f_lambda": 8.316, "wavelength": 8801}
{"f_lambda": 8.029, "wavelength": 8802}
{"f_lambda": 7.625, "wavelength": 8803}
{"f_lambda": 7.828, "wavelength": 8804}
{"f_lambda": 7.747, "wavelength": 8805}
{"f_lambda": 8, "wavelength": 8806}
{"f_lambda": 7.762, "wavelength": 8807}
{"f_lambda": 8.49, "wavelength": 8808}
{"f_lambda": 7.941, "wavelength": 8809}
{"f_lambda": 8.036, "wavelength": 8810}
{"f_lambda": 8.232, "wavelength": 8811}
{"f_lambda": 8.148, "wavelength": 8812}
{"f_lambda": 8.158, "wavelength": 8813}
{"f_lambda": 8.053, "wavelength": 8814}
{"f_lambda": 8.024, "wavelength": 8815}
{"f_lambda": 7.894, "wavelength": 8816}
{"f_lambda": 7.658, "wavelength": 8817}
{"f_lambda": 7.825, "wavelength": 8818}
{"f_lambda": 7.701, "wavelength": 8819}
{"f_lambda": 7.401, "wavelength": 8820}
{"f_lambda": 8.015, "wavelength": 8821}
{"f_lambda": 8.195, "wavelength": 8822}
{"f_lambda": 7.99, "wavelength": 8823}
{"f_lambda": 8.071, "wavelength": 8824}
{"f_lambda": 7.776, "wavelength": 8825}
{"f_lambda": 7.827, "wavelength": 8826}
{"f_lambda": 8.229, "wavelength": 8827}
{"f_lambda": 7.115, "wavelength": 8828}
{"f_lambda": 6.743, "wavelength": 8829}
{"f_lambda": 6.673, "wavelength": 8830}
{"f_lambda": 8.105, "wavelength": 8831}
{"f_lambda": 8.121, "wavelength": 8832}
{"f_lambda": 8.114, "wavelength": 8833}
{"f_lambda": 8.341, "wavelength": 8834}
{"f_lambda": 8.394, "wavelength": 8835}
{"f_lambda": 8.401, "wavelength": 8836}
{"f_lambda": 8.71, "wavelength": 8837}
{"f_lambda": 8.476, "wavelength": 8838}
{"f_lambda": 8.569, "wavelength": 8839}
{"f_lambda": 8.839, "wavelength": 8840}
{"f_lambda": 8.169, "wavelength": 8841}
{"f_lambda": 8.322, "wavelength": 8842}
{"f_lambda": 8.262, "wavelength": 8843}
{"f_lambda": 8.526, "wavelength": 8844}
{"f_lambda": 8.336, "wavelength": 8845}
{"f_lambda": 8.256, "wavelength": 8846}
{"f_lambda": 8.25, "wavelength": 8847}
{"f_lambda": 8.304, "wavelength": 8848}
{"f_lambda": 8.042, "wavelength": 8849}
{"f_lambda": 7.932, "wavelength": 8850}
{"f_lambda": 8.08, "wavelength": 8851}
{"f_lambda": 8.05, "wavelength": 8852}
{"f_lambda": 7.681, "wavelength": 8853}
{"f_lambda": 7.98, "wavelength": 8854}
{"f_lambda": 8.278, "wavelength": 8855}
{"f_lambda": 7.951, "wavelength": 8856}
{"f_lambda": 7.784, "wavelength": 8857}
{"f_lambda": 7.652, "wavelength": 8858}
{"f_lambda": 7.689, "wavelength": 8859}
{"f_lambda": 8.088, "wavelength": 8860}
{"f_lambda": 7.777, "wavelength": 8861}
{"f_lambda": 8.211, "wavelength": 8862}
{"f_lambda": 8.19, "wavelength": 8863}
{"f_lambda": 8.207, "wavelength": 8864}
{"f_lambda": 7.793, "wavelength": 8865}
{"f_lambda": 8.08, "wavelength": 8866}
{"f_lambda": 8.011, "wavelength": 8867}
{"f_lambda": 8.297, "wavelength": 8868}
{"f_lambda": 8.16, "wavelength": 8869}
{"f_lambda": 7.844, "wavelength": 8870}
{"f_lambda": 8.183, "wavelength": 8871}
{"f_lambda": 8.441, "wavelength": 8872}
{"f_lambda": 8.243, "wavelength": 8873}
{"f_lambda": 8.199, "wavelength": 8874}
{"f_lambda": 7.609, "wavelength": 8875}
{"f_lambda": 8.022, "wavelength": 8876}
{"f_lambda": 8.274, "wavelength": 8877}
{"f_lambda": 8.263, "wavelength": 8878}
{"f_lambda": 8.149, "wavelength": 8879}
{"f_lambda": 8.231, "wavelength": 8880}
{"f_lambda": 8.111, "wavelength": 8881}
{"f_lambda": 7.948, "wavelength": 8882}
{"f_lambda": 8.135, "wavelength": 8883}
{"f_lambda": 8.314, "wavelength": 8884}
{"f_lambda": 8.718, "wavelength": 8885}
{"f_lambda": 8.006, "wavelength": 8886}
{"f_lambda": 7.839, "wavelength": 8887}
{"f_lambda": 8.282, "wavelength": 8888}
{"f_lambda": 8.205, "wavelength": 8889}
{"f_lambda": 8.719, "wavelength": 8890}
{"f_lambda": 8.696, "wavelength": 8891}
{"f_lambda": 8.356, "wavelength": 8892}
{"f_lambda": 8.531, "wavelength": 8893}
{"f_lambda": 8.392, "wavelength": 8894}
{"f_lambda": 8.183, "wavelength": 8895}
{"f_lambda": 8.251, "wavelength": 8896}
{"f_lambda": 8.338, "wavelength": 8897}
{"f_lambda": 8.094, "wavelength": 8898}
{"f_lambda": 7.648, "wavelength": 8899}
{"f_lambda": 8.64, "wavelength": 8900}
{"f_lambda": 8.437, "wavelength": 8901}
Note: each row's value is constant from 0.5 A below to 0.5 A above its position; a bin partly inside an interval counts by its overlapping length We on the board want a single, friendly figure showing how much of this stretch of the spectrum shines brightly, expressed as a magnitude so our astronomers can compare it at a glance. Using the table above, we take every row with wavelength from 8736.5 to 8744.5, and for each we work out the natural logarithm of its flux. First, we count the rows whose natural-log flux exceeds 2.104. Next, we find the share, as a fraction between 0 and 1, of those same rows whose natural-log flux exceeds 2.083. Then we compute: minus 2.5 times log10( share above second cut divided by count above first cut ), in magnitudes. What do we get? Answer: 2.1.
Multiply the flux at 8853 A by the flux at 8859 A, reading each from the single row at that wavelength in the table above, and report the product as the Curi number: 59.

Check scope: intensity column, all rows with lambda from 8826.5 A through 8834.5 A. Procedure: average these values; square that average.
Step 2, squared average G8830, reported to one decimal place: 59.0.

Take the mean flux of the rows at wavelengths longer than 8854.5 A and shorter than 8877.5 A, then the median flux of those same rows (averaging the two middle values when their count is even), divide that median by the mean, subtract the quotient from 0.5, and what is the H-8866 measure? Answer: -0.506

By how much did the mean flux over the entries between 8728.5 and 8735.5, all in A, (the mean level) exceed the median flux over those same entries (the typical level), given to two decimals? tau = 0.06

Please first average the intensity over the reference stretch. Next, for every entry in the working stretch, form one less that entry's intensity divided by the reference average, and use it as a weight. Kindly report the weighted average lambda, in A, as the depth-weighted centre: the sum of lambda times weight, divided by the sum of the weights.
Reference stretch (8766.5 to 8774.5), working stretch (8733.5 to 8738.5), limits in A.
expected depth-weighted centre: 8736.6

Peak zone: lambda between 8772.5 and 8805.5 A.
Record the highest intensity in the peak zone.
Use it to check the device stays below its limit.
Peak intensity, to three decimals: 8.872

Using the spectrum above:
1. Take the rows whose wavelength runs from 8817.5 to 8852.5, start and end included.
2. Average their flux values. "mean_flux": 8.06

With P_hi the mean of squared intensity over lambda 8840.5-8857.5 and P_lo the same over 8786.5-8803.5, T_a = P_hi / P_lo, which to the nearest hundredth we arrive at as 1.00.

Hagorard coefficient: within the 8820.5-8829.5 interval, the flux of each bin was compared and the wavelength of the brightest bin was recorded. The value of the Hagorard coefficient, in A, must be 8827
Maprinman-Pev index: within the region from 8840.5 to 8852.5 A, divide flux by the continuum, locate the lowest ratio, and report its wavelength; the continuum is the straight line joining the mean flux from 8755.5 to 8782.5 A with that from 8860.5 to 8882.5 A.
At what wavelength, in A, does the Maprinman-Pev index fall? 8850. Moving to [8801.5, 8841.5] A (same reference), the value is 8830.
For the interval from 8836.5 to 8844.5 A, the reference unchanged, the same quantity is 8841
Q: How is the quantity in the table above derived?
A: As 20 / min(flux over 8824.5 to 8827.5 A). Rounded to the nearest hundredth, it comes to 2.57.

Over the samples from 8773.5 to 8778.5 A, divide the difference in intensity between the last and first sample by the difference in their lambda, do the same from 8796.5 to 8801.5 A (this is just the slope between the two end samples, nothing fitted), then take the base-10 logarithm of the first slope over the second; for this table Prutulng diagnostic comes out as 0.0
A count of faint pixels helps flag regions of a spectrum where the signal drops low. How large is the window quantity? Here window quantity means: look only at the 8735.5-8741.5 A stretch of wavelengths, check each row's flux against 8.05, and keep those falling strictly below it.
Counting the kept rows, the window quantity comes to 0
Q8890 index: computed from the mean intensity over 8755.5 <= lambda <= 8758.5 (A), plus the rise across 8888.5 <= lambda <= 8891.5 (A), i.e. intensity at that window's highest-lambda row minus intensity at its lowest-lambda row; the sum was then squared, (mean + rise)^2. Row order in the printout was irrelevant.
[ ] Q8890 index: 72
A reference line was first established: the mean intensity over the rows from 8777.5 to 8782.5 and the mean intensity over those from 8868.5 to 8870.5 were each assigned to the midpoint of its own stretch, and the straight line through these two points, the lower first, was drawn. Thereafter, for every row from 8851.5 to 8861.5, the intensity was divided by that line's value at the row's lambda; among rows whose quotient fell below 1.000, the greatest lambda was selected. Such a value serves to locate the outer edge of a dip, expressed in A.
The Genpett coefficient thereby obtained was 8861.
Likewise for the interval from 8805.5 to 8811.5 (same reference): 8810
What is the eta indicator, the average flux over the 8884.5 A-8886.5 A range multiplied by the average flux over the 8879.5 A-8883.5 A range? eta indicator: 68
